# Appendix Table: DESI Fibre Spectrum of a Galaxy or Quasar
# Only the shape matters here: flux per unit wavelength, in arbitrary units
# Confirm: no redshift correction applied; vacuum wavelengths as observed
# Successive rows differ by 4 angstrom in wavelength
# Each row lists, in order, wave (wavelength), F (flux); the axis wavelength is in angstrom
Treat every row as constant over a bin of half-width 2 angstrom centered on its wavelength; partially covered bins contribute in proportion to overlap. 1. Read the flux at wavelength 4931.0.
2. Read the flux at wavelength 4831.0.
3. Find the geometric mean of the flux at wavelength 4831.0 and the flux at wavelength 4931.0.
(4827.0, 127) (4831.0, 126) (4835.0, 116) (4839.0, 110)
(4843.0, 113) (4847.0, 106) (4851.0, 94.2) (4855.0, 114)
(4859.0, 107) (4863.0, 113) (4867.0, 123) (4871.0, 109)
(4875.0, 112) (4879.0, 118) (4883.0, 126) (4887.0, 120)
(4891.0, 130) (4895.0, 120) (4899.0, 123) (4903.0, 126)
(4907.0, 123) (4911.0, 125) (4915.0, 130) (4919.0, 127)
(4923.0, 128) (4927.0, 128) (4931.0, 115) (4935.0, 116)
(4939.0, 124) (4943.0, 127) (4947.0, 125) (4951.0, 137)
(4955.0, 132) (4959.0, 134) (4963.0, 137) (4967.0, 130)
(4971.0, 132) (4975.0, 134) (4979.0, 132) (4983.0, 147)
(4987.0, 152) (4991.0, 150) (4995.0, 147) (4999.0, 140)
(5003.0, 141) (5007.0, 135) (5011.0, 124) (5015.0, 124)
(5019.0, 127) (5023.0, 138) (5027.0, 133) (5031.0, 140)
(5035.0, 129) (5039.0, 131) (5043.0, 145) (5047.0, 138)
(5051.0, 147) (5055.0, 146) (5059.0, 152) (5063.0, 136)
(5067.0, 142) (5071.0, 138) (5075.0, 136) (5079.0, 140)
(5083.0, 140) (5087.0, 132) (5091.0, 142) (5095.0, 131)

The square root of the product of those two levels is 120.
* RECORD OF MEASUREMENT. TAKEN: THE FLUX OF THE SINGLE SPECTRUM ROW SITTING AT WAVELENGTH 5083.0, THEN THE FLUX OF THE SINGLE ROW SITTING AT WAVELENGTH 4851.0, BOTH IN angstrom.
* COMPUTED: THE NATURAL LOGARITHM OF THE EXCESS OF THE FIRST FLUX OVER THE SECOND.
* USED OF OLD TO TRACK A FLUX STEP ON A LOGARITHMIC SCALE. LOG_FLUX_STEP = 3.82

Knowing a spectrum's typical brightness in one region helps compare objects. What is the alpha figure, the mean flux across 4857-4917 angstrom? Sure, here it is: 120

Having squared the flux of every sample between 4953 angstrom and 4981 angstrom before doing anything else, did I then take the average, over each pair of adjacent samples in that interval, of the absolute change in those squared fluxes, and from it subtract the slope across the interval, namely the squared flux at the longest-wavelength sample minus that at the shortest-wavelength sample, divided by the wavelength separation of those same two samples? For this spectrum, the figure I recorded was 800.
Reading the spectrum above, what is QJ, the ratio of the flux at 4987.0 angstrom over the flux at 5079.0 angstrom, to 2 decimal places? 1.09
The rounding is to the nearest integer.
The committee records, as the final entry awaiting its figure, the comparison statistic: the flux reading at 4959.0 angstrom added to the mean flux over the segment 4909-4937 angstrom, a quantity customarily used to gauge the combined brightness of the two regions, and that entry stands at 258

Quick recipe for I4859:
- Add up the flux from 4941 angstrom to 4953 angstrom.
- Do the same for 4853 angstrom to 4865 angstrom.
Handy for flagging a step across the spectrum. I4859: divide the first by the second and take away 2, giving -0.84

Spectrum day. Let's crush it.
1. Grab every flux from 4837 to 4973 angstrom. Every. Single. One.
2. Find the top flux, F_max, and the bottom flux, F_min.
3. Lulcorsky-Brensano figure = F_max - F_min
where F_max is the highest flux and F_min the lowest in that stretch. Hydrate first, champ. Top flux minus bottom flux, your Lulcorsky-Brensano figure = 42.8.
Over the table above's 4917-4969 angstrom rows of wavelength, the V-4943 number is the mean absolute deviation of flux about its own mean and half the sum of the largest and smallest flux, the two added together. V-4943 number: 131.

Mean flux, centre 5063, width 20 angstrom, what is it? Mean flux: 143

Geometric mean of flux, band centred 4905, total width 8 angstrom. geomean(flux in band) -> 124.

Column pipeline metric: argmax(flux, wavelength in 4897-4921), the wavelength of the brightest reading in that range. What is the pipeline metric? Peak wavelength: 4915.0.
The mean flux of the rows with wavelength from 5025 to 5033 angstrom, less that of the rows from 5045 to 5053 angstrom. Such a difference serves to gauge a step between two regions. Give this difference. -6.0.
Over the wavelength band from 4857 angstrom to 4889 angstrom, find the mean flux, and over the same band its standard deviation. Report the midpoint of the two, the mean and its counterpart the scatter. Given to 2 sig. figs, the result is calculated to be 61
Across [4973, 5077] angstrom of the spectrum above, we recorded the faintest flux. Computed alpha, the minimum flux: 124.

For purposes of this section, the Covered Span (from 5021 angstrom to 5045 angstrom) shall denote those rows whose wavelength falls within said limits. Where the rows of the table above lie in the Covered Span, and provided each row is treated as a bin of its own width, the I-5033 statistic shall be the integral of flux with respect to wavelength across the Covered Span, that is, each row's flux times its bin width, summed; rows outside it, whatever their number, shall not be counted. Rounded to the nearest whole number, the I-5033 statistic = 3264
